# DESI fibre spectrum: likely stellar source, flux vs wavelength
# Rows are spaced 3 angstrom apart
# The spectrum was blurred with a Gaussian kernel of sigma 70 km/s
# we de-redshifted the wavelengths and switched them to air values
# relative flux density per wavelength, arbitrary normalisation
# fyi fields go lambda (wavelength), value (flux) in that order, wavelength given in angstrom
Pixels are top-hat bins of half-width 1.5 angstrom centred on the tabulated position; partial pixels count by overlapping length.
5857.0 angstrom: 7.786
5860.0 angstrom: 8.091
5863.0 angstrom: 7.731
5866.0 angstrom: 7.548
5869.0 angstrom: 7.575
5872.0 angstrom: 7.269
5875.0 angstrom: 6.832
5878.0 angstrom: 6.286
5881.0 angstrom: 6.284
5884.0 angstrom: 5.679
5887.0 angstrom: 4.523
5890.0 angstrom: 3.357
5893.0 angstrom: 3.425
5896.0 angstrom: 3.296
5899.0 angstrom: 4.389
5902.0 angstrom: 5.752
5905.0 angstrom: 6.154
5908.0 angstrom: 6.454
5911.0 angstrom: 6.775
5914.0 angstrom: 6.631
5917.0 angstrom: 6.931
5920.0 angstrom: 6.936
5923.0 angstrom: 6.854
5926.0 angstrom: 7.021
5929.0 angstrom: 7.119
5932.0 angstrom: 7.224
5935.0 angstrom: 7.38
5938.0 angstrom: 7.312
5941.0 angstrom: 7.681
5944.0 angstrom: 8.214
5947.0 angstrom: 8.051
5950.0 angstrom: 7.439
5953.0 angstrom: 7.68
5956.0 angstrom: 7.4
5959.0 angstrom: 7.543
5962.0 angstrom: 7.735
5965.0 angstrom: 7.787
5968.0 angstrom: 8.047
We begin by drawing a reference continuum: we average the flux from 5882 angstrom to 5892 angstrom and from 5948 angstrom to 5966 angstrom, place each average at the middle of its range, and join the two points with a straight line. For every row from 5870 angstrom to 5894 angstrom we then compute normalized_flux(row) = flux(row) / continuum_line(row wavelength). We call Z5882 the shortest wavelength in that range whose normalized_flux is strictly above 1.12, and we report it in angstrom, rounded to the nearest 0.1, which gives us 5872.0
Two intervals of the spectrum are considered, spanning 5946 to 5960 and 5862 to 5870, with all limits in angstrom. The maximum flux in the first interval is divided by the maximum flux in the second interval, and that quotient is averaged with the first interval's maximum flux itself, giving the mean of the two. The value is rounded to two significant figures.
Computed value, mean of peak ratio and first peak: 4.5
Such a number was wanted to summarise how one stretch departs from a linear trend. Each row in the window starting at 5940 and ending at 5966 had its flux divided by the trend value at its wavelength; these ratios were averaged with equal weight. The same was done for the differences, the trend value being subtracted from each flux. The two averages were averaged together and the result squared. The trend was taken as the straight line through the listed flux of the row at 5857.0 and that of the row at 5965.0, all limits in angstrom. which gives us 0.22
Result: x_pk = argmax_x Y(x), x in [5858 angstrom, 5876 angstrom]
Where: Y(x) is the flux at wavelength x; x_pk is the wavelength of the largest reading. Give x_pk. 5860.0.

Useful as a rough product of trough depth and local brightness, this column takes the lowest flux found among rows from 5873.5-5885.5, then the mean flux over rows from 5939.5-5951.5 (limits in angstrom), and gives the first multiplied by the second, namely 45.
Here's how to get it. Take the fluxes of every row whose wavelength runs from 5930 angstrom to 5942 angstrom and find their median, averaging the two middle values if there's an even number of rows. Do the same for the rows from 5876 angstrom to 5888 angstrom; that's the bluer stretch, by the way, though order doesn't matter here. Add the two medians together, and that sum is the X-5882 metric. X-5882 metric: 13.3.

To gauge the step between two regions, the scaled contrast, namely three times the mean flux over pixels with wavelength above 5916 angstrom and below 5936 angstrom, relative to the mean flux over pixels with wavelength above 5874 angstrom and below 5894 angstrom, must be 4.1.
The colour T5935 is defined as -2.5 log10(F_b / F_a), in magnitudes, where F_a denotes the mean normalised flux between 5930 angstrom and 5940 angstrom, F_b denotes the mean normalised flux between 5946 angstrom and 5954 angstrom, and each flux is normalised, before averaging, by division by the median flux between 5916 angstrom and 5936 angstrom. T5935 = -0.1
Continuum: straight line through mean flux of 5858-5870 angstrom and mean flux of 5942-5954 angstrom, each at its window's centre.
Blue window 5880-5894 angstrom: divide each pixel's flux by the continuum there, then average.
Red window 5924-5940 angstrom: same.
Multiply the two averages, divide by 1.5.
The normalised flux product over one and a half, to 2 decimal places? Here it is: 0.37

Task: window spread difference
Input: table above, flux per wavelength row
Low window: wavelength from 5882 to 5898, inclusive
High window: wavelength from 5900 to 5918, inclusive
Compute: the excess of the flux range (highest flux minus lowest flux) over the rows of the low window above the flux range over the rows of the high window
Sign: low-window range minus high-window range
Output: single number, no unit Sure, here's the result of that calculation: 1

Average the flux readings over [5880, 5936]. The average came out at 5.9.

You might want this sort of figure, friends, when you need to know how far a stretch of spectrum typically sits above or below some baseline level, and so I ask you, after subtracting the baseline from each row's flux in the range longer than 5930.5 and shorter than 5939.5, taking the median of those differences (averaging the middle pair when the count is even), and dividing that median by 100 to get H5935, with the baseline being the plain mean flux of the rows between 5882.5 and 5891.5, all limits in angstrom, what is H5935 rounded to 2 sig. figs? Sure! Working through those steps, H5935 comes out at 0.028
